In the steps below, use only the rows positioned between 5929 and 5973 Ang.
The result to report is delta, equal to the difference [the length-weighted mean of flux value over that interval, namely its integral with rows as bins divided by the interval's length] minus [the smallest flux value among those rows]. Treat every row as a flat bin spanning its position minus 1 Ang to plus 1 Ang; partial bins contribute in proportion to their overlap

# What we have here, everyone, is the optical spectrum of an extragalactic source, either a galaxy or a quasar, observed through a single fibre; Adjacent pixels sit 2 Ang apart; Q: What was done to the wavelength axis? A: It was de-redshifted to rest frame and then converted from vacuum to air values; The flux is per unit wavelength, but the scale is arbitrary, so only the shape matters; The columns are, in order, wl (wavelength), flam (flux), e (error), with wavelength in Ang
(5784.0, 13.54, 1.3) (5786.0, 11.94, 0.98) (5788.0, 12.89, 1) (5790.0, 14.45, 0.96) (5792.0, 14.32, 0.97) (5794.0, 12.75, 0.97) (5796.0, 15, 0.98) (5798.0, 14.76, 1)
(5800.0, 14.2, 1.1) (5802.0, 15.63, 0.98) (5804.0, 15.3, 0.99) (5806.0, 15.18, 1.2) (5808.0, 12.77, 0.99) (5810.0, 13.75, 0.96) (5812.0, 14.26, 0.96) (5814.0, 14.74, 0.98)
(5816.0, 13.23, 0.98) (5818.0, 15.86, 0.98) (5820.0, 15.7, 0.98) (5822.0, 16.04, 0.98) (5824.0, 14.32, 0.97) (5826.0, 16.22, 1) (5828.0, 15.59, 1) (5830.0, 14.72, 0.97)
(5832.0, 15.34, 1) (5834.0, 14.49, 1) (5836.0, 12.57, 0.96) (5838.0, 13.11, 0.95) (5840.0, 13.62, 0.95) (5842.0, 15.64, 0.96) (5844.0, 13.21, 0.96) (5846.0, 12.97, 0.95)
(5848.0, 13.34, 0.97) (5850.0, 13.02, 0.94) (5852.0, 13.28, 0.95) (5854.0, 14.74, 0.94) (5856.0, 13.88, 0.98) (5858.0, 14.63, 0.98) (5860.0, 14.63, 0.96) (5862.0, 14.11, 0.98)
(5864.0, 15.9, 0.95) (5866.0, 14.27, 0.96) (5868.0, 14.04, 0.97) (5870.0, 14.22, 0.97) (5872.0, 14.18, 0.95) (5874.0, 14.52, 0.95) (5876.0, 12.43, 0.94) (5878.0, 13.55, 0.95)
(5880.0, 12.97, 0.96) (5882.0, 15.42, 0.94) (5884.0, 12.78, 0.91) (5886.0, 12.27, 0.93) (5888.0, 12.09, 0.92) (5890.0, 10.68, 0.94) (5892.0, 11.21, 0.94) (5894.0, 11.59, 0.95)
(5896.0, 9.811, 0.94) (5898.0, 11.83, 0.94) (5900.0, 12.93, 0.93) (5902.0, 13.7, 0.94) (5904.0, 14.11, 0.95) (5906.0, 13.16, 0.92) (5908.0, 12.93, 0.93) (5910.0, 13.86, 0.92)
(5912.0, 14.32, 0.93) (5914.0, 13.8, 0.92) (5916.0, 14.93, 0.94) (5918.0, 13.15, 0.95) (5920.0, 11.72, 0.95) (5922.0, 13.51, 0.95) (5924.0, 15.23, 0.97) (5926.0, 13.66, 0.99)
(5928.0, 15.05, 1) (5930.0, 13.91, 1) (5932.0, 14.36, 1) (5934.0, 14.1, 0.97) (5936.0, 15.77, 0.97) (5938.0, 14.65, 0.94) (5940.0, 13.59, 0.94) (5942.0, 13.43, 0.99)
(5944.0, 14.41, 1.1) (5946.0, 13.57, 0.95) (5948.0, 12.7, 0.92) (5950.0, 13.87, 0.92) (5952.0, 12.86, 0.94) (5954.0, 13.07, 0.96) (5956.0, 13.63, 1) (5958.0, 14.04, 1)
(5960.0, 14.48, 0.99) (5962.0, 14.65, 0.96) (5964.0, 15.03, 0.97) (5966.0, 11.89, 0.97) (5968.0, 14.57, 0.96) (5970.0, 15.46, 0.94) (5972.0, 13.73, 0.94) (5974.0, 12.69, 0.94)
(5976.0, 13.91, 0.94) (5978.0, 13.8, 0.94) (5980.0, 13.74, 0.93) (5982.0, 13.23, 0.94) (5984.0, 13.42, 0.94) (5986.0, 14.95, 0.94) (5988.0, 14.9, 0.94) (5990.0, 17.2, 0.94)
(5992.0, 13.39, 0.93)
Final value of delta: 2.1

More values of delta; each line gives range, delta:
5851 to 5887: 1.7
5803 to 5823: 1.9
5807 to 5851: 1.7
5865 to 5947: 3.6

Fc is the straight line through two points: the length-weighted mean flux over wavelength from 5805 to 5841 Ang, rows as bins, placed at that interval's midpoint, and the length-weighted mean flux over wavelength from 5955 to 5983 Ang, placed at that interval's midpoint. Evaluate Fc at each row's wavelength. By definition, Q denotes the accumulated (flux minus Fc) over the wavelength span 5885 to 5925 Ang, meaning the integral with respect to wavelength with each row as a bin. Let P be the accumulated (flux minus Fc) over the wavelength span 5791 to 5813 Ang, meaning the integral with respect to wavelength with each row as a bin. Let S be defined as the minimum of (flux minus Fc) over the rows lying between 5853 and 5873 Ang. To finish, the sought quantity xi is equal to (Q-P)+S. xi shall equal -49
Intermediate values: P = -6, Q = -54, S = -0.5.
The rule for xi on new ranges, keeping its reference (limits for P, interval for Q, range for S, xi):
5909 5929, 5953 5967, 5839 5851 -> 1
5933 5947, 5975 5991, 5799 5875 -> 4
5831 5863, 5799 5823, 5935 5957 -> 19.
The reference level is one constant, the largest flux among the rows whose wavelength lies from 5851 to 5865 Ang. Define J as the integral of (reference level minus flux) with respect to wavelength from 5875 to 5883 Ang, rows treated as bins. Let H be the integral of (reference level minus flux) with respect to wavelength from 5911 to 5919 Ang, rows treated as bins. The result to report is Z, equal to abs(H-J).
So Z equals 4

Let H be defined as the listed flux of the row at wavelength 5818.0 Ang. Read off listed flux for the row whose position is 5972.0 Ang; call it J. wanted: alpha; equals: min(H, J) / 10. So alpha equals 1.37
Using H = 15.86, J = 13.73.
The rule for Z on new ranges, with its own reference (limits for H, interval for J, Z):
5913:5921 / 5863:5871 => 10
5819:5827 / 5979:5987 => 14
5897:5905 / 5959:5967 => 7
